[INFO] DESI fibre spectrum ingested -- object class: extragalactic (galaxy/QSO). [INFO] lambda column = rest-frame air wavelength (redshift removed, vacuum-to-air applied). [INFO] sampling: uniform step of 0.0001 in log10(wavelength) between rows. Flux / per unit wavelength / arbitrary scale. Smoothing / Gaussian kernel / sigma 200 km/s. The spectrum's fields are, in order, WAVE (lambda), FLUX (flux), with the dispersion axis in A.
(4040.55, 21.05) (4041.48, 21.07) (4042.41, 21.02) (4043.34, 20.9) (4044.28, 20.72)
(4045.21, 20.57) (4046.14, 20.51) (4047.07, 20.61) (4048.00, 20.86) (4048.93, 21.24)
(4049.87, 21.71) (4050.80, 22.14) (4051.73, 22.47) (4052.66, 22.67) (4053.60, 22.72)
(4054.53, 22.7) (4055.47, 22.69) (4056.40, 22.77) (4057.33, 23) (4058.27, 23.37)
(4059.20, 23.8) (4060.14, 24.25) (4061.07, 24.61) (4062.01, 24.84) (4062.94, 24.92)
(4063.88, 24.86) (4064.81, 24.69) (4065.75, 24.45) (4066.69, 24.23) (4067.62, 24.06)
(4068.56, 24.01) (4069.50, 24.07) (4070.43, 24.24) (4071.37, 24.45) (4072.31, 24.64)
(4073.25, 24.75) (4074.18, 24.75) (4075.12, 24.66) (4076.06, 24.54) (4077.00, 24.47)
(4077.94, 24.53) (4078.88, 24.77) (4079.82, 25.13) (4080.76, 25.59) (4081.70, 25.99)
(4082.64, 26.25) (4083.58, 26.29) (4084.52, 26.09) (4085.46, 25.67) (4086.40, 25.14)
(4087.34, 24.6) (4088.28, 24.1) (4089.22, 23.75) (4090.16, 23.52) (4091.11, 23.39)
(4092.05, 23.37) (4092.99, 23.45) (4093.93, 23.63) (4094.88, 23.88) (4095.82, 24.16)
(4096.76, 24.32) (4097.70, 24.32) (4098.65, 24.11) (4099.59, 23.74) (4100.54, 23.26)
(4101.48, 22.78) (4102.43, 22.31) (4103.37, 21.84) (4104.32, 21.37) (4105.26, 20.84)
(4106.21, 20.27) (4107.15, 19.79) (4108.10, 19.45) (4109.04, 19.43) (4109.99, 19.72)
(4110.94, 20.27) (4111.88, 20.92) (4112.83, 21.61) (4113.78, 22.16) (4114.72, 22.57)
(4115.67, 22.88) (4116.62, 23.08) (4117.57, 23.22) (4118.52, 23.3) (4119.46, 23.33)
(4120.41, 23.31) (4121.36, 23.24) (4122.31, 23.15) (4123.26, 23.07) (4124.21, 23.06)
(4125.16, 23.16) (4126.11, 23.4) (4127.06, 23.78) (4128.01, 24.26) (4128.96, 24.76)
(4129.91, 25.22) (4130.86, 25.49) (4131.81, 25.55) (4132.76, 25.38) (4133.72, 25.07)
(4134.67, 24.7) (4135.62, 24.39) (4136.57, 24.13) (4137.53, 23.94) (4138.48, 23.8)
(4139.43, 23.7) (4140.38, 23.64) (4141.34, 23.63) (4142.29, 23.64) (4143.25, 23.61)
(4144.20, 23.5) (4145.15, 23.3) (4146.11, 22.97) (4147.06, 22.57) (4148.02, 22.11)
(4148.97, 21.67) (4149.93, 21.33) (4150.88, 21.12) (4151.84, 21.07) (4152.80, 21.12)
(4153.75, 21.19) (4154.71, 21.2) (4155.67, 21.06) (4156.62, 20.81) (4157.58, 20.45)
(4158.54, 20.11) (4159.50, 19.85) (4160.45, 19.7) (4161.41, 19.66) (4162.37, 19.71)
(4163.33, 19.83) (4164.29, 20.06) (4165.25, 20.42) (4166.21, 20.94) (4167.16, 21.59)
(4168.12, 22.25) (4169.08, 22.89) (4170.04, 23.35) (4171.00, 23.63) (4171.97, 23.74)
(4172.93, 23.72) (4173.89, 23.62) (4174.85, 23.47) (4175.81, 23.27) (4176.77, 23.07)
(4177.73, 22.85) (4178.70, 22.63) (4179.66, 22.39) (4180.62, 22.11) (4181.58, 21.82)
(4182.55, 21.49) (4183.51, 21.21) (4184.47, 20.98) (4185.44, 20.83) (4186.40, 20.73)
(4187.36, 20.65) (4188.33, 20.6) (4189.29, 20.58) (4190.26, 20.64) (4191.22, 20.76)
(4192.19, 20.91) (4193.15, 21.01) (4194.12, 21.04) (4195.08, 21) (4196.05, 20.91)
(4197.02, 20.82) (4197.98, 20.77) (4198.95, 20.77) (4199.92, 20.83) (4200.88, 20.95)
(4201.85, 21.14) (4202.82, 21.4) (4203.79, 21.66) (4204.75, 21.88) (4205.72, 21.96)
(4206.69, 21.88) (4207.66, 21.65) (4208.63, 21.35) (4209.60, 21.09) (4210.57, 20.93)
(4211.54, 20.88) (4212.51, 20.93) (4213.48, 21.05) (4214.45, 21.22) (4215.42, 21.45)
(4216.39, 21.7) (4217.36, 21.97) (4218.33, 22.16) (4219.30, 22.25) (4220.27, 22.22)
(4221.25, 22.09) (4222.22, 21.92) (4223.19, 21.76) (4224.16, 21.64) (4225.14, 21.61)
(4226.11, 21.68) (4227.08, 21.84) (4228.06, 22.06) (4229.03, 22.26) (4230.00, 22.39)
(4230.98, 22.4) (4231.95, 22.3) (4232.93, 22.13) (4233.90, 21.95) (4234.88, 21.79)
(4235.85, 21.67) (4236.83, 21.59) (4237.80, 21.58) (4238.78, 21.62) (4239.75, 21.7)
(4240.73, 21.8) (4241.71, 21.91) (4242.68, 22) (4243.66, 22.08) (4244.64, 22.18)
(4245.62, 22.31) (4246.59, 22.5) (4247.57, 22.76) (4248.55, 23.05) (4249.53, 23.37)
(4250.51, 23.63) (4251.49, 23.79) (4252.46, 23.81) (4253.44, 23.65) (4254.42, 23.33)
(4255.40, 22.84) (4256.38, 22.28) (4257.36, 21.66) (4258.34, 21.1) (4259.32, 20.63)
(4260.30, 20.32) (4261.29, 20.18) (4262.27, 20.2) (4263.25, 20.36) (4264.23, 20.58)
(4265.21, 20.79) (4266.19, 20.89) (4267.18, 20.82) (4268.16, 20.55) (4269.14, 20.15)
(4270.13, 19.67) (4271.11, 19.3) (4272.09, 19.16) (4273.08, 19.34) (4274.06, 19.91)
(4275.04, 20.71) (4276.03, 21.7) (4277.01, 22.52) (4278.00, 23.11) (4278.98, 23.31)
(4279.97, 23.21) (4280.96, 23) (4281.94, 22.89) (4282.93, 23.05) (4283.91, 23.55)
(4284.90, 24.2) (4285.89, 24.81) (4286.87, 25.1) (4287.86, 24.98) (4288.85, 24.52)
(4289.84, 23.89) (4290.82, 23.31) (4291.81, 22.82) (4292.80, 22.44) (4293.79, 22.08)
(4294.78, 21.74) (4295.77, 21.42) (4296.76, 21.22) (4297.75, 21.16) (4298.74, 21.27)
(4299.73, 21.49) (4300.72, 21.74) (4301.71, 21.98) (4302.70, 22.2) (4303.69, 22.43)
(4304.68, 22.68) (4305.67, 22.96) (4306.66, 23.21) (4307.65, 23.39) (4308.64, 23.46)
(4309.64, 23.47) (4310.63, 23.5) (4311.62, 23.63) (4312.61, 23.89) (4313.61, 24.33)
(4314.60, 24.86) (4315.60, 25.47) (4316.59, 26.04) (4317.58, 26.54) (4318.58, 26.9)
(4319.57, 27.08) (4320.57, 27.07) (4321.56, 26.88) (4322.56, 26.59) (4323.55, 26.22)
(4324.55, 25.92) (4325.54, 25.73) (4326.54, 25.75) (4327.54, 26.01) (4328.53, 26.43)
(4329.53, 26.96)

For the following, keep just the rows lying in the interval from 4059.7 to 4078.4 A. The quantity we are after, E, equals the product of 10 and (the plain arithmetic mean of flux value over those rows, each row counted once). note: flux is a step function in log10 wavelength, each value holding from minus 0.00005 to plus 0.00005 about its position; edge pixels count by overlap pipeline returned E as 245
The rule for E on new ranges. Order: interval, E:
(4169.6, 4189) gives 223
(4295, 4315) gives 227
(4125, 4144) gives 243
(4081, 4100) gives 245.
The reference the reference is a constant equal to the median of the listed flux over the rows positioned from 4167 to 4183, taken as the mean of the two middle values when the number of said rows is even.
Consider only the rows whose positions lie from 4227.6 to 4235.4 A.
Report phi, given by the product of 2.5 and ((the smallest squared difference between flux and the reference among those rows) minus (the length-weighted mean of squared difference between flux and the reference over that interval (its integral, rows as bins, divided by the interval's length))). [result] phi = -1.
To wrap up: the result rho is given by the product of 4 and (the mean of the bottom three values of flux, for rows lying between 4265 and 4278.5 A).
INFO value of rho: 77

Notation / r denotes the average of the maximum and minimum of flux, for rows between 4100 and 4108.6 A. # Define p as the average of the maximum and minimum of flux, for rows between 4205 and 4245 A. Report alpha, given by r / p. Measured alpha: 0.99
